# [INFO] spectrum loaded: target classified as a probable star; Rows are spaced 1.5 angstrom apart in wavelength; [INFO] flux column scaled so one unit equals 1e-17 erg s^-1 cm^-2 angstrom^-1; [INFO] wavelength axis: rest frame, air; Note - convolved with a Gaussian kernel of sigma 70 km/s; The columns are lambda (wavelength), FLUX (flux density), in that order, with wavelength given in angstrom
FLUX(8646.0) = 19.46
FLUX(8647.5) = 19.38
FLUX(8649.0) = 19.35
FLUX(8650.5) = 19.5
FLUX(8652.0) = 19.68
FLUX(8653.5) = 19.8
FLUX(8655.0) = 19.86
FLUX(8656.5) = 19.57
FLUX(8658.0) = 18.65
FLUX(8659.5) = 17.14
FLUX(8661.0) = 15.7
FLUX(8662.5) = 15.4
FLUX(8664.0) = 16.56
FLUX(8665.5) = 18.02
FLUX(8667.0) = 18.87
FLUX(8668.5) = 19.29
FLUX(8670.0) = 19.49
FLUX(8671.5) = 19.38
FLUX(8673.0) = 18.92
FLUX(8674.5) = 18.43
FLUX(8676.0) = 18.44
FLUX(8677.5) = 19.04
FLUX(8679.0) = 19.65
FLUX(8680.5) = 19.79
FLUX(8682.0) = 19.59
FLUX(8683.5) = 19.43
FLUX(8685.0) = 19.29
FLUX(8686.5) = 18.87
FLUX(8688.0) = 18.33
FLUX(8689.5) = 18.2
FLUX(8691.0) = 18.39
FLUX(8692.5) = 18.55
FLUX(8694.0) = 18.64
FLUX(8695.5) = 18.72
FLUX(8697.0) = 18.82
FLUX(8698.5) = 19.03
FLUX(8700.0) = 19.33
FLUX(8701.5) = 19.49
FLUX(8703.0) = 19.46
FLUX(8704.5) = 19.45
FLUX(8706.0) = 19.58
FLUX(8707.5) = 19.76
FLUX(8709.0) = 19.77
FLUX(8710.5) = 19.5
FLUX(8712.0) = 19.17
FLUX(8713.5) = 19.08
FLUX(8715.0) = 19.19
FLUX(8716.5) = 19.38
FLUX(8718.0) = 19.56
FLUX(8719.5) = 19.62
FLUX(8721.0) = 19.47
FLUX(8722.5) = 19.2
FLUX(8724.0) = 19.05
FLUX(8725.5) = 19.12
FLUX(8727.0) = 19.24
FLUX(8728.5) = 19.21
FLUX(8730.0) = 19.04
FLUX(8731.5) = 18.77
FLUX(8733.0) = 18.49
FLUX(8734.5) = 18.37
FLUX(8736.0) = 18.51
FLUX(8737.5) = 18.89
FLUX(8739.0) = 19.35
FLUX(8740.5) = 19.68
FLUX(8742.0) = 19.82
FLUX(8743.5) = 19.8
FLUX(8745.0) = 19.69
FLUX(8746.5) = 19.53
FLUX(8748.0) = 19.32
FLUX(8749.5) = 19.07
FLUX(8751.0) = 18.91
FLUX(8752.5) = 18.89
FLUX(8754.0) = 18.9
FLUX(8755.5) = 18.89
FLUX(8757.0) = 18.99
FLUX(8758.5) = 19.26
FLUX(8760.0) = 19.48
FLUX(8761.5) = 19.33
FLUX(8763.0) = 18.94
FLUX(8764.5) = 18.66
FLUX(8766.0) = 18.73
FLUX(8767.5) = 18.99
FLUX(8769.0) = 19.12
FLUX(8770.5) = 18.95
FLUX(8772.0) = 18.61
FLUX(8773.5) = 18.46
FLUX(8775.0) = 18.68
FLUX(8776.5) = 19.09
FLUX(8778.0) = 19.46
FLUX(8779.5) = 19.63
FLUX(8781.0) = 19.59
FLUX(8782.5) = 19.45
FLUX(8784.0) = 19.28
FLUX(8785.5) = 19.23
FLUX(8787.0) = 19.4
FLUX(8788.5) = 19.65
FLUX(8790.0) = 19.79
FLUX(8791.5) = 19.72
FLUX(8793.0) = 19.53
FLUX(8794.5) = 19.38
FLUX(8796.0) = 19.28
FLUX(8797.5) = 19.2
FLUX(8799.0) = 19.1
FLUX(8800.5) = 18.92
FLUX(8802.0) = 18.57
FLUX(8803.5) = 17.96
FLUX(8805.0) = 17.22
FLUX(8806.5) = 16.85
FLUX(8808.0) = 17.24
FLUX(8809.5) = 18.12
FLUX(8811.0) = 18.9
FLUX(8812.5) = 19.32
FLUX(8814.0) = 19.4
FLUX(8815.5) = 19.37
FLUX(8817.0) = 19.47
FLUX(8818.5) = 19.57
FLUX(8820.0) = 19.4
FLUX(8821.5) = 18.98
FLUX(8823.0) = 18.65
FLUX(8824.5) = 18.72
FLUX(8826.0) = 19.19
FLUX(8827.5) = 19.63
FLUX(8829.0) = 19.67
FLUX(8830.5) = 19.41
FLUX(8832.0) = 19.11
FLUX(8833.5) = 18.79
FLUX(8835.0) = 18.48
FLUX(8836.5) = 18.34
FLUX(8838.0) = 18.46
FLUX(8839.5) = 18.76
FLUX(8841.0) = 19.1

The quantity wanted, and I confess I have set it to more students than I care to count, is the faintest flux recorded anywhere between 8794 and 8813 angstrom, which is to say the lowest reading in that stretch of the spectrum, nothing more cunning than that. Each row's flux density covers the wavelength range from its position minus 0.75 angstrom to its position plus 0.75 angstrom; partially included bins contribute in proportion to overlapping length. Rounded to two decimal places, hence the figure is 16.85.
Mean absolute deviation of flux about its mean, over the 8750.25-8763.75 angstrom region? 0.19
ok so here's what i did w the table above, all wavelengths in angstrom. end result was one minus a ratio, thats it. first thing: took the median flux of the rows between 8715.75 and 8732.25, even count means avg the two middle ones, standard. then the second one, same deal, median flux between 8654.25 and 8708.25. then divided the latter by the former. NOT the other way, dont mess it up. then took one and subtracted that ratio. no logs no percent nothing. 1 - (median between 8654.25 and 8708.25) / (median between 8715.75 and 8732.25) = 0.012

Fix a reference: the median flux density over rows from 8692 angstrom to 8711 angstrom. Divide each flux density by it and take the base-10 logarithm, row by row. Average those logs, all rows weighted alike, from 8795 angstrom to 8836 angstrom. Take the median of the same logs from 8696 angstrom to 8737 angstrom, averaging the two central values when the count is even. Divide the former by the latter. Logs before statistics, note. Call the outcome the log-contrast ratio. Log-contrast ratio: 2.7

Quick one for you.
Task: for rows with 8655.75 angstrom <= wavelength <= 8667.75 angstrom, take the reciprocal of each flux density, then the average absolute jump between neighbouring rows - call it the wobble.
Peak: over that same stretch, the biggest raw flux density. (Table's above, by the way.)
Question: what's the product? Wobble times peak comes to 0.072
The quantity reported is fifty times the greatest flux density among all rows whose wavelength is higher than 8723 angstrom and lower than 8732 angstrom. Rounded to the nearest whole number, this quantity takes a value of 962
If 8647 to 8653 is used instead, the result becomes 984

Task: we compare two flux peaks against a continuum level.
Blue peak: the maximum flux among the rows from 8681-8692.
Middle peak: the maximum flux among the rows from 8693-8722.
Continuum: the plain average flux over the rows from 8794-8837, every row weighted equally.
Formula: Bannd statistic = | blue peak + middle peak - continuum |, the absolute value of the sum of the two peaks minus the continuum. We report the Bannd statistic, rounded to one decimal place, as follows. 20.5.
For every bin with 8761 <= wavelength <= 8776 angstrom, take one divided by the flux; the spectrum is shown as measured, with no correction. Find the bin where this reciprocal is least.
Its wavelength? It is 8761.5 angstrom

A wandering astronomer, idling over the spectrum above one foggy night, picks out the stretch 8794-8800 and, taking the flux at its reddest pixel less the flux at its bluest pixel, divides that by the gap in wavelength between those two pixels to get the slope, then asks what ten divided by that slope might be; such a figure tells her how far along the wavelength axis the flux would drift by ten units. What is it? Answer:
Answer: -161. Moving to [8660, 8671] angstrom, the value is 24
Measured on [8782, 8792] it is 333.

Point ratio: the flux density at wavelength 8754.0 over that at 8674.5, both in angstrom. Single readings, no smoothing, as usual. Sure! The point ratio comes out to 1.03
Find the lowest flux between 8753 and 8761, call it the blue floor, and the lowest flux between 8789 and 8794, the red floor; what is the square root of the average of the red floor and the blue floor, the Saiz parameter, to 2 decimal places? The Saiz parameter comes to 4.38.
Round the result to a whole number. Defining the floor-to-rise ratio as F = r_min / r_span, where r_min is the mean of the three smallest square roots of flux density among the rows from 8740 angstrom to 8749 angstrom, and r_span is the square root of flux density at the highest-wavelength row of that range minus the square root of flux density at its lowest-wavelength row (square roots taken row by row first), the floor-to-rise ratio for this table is -108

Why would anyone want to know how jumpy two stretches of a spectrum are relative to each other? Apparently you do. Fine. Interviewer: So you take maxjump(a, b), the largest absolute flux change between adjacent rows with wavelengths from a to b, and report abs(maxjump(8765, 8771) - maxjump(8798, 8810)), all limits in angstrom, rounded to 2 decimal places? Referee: 0.62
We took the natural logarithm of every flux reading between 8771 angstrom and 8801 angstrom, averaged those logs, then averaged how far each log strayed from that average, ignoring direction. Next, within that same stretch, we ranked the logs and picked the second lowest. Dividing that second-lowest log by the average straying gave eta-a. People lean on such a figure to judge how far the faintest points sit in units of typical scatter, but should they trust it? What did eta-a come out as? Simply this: 194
